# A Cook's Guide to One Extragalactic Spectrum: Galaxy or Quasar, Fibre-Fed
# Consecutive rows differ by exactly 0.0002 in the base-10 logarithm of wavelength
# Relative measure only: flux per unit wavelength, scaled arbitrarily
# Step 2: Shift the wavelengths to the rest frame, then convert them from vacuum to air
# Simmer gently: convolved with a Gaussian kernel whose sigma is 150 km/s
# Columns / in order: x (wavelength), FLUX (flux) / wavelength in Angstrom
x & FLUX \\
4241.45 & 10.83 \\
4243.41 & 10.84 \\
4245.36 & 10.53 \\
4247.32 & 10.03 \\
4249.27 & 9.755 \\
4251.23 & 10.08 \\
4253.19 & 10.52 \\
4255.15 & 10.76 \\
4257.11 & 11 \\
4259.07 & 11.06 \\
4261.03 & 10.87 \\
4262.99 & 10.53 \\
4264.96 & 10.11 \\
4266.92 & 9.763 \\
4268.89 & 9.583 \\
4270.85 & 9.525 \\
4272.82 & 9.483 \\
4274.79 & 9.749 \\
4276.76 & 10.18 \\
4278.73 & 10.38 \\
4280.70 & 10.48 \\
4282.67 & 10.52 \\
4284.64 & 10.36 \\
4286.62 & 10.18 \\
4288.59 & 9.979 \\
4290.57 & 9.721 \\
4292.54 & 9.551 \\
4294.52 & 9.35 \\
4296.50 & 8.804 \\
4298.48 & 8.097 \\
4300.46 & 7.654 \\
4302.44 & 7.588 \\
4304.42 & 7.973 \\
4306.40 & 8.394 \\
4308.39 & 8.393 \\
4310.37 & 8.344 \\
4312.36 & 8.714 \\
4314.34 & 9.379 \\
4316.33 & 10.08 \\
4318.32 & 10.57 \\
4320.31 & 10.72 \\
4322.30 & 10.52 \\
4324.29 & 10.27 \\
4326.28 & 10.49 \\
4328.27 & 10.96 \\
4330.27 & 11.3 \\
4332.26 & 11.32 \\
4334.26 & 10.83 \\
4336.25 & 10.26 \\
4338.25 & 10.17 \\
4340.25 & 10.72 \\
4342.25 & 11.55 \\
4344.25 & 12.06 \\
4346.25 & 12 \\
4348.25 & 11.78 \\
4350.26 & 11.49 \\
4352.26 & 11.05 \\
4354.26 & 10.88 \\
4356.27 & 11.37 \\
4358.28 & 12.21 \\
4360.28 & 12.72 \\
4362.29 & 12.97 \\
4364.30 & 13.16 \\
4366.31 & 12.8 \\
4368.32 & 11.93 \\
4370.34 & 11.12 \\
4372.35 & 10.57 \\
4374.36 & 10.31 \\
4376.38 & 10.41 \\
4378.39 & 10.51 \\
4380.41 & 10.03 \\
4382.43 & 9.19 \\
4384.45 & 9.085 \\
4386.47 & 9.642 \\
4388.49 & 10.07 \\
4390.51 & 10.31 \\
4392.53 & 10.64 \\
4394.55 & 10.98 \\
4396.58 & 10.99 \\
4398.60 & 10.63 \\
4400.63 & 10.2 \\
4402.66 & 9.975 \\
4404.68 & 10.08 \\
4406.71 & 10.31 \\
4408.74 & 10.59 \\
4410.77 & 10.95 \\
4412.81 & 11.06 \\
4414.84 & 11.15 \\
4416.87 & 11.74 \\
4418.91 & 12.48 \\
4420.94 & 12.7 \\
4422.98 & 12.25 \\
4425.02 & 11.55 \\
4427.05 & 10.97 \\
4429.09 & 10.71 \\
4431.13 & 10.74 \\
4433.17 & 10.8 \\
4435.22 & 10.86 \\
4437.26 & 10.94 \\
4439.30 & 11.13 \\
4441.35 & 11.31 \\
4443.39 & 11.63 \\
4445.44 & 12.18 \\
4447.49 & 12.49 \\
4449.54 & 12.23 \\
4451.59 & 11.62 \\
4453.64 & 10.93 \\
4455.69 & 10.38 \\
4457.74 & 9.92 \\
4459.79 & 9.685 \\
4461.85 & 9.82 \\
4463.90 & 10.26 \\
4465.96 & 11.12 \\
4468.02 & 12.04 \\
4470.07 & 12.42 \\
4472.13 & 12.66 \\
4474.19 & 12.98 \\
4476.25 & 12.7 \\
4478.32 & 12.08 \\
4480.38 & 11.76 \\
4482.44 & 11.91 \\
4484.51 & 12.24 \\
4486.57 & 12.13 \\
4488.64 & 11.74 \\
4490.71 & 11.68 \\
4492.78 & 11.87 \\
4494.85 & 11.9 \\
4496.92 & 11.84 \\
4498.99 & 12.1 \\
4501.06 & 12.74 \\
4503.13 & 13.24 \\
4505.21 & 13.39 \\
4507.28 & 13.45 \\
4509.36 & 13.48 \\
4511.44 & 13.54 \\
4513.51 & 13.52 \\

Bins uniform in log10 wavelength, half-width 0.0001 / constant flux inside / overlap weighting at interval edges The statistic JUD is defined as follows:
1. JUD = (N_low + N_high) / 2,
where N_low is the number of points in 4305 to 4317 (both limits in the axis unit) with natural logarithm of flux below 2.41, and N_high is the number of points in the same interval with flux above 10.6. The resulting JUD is 3.0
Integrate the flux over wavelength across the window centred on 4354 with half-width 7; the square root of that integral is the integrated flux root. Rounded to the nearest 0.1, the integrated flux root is 12.8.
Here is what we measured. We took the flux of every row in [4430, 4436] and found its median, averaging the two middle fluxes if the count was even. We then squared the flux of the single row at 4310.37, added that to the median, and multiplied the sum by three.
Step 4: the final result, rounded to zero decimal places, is 241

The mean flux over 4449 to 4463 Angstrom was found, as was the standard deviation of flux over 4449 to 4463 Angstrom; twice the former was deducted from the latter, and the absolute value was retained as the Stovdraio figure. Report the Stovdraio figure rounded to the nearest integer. 20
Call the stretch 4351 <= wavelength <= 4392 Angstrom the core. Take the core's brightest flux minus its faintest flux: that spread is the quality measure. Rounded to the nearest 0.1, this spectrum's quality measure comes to 4.1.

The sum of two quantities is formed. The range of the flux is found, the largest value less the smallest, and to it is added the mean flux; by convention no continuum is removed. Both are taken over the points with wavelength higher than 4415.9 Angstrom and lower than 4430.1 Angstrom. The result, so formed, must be 13.8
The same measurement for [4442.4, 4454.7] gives 13.4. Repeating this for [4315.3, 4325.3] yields 11.1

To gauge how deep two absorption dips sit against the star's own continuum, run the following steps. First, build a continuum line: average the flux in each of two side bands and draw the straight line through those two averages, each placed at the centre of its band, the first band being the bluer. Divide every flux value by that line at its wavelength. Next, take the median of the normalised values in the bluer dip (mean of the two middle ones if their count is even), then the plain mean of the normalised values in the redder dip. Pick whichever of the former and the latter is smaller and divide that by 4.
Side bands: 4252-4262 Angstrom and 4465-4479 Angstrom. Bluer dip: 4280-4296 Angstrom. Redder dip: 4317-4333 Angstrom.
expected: 0.228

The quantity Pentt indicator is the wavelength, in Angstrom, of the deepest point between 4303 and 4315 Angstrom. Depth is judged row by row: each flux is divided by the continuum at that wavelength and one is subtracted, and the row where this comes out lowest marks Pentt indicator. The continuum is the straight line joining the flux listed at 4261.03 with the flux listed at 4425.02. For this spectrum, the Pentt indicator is 4304.42 Angstrom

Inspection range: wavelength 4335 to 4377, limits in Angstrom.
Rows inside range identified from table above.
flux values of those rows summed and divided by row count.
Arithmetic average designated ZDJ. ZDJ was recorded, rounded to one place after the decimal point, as 11.5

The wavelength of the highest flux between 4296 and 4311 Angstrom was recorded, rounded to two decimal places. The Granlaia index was 4296.50 Angstrom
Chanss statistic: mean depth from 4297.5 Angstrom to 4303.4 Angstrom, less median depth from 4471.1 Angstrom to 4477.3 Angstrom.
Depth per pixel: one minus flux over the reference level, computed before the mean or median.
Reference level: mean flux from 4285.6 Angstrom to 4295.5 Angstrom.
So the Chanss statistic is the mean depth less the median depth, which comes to 0.50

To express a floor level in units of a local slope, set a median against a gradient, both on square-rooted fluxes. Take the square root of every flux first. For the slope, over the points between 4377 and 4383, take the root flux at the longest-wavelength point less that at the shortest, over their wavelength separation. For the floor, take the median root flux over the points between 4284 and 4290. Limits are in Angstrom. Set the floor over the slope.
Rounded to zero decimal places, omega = -61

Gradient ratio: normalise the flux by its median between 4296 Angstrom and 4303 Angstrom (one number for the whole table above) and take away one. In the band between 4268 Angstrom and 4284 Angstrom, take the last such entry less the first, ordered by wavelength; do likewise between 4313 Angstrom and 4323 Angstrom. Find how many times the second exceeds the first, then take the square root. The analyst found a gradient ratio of 1.1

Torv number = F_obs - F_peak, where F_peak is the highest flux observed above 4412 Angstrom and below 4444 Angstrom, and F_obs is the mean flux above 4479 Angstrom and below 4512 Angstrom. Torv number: -0.3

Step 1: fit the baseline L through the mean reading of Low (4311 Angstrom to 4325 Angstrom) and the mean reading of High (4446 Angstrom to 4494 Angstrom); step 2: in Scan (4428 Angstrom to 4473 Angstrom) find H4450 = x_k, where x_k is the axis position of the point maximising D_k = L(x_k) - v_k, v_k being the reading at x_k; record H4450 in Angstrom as 4459.79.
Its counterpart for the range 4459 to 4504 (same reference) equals 4459.79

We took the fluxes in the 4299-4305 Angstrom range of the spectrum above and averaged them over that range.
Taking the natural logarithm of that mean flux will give 2.05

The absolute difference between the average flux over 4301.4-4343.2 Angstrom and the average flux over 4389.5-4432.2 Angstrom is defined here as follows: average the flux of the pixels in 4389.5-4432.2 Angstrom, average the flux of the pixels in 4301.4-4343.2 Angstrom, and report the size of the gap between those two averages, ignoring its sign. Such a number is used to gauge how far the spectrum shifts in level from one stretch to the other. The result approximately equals 1.1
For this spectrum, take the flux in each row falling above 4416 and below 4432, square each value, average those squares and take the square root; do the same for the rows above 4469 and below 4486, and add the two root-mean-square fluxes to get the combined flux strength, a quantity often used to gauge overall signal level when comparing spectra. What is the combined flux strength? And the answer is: 24.0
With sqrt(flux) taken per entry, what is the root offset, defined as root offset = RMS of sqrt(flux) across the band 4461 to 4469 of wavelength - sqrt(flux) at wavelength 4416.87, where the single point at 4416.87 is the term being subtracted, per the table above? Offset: -0.14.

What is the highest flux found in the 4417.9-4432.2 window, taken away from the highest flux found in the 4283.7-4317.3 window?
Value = -2.3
